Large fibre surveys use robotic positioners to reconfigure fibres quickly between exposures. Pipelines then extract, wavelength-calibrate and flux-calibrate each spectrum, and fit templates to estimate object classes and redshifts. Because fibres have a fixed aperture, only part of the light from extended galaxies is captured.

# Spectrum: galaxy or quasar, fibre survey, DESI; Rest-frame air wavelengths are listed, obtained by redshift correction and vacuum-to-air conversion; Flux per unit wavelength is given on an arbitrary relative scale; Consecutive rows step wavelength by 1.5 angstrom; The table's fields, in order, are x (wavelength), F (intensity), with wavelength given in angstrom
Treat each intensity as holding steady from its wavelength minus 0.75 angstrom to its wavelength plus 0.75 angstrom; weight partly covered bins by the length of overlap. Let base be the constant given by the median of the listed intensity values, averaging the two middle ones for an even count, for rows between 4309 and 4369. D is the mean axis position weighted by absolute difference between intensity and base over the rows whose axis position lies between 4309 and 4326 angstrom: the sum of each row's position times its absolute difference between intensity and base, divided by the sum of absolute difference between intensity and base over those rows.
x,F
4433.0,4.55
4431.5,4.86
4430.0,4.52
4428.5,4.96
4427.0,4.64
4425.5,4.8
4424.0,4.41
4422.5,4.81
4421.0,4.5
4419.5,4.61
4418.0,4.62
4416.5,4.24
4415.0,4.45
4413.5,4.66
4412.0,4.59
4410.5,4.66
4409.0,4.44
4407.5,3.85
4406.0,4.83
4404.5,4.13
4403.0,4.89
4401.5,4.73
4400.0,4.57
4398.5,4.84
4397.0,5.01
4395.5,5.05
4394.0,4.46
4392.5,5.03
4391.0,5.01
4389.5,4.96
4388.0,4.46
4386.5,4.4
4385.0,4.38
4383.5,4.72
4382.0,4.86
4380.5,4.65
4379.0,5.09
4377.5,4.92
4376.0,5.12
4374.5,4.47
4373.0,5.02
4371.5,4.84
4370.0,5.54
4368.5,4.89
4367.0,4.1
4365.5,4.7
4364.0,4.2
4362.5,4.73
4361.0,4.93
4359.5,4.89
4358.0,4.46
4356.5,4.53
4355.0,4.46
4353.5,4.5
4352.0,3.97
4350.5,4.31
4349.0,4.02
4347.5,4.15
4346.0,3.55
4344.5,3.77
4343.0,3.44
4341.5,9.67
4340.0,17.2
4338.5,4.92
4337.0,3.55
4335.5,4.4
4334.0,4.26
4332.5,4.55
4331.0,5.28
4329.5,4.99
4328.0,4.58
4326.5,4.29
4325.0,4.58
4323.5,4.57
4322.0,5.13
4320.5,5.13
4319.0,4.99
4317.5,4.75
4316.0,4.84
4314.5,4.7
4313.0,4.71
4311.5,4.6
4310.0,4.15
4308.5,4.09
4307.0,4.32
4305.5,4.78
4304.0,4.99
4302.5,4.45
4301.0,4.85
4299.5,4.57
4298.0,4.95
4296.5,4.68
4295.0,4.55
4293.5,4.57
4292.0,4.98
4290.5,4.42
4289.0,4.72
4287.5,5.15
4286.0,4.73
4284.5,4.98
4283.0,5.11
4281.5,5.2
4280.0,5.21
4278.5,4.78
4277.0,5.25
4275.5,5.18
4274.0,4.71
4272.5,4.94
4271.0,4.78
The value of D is 4317.6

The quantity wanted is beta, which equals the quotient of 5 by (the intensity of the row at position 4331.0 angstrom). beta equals 0.95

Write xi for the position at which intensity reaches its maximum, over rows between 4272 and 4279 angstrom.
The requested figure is 4277.0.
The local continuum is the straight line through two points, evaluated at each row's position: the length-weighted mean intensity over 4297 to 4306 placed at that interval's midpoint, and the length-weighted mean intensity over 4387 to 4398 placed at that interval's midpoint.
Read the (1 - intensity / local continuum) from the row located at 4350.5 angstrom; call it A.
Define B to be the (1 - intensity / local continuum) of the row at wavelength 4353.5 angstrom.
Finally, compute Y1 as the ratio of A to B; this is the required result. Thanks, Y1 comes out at 1.6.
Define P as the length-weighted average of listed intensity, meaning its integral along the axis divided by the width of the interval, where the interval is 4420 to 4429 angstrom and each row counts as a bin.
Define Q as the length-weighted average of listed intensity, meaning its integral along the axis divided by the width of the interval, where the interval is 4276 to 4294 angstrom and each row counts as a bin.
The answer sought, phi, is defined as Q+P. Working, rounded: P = 4.68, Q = 4.9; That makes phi 9.6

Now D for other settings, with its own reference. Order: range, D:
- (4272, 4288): 4280.2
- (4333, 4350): 4341.0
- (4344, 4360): 4349.1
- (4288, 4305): 4297.4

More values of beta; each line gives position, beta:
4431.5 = 1.03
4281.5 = 0.96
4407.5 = 1.30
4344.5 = 1.33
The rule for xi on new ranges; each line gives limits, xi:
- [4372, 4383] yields 4376.0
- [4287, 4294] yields 4287.5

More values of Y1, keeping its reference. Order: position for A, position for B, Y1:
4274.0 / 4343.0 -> 0.0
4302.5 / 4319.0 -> -1.5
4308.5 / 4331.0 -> -1.4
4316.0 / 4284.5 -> 0.3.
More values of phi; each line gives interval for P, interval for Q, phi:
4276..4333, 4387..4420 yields 9.4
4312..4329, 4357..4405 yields 9.5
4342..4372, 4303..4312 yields 8.9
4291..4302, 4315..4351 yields 9.9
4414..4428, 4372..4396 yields 9.4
